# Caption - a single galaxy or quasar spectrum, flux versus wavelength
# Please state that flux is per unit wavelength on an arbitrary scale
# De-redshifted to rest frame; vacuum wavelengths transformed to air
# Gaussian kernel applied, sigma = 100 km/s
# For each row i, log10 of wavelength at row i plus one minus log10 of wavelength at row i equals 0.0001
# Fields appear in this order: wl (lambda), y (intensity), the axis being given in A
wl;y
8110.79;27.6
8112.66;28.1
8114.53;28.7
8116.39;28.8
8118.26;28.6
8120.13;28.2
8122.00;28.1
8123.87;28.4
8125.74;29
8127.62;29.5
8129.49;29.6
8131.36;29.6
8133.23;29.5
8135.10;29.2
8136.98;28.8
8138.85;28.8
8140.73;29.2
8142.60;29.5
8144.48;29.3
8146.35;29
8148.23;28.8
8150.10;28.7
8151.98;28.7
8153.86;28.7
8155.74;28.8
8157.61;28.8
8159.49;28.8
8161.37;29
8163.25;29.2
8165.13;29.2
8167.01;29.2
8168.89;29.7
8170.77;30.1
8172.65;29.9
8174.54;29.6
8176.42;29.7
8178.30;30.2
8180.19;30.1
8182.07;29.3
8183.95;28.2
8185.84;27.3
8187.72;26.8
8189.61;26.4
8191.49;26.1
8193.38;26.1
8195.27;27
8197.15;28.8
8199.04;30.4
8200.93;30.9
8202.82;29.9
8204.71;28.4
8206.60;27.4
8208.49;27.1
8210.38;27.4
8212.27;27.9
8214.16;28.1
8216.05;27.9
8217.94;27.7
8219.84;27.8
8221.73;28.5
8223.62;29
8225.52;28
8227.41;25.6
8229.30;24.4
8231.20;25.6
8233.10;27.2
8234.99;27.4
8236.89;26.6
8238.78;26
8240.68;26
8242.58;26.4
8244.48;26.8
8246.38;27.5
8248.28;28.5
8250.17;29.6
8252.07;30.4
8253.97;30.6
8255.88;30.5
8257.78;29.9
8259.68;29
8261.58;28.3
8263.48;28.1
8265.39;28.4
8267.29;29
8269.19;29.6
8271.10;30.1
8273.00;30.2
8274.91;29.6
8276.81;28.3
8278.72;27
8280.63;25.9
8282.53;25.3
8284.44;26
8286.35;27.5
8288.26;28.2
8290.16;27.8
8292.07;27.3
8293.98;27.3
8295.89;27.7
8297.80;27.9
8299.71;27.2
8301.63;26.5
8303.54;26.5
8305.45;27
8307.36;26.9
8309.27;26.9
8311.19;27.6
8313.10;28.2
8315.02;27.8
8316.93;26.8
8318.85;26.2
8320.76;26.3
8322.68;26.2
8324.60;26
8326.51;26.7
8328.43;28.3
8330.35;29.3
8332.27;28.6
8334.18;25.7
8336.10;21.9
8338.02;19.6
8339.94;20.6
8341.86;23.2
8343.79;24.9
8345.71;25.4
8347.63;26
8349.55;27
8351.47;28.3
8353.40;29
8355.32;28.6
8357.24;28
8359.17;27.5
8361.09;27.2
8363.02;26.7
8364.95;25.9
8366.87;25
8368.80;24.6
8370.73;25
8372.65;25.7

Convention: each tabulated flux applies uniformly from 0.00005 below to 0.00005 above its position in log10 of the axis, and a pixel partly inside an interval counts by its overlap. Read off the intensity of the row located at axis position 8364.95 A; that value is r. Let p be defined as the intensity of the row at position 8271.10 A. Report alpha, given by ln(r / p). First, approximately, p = 30.1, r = 25.9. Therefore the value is -0.150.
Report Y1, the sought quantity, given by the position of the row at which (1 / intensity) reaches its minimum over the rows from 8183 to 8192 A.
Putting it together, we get 8183.95 A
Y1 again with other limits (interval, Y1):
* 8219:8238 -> 8223.62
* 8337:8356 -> 8353.40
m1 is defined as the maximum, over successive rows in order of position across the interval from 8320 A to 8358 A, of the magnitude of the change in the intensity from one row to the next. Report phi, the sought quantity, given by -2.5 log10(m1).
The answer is -1.45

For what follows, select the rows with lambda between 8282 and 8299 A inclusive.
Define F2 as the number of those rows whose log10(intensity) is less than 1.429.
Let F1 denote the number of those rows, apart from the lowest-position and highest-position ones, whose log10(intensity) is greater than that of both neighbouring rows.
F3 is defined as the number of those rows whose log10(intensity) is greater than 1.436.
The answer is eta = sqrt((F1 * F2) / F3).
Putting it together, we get 0.5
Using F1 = 1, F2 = 2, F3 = 7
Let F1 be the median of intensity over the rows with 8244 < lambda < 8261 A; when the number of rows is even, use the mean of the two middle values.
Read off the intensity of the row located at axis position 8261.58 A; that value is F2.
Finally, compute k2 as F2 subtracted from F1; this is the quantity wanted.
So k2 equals 1.3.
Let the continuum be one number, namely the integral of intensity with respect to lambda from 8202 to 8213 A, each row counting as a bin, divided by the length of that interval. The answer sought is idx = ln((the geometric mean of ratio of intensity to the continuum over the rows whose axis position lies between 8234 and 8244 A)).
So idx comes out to -0.06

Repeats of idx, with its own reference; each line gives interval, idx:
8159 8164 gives 0.04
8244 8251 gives 0.00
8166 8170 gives 0.05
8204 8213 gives -0.01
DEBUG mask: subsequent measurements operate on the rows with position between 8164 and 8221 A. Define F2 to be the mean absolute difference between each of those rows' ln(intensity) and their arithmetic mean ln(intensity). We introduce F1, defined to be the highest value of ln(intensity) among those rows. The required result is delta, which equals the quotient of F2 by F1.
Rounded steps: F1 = 3.43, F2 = 0.043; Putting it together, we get 0.0124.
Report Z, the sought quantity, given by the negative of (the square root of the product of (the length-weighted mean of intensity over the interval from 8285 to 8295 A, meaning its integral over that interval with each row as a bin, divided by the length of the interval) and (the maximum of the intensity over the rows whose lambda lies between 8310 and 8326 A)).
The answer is -27.9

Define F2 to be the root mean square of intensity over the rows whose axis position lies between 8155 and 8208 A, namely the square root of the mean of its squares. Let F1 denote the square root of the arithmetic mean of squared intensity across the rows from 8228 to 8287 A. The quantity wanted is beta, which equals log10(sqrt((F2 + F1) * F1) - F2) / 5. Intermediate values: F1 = 28.0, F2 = 28.8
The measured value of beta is 0.2088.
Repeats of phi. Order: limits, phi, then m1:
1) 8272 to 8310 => -0.44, 1.5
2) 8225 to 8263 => -0.95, 2.4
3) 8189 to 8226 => -0.64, 1.8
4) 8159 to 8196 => -0.10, 1.1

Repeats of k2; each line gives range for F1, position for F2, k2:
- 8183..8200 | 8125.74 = -2.0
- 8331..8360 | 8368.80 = 1.4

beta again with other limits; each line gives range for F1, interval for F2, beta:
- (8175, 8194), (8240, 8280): 0.2095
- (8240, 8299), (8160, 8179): 0.2070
